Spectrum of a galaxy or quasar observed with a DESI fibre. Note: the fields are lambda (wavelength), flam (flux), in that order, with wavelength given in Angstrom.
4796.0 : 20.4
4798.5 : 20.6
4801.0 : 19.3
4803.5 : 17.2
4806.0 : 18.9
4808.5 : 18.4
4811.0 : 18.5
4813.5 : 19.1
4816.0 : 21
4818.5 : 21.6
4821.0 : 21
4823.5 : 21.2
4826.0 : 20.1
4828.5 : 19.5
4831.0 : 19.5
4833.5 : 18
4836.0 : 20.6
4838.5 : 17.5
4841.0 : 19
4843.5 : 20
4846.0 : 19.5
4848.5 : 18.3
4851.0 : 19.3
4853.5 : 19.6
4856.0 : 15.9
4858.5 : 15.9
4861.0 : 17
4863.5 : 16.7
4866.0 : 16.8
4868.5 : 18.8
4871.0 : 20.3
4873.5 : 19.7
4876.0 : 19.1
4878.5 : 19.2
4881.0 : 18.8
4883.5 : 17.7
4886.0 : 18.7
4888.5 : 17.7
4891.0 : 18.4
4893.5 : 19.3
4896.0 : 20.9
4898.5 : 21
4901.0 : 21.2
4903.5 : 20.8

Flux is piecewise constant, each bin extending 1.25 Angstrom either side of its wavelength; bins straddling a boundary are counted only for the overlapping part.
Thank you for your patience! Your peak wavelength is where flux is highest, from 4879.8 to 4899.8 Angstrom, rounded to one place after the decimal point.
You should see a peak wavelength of 4898.5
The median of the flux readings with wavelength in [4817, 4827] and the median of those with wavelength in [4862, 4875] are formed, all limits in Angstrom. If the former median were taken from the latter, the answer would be -2.3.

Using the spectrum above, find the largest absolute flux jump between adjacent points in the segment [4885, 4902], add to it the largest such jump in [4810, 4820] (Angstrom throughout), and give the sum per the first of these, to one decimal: 2.2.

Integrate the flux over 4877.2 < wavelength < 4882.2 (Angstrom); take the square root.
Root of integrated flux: 9.7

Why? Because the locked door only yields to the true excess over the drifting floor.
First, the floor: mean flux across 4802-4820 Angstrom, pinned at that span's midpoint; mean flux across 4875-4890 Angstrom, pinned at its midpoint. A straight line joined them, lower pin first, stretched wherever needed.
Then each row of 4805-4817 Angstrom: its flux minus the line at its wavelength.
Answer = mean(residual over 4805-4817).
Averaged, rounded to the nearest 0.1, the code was -0.1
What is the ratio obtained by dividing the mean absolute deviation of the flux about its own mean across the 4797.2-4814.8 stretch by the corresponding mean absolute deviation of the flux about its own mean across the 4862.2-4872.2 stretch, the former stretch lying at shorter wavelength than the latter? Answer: 0.5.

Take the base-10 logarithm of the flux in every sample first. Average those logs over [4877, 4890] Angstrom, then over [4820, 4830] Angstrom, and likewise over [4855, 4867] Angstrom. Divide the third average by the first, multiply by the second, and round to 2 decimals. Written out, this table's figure 1.26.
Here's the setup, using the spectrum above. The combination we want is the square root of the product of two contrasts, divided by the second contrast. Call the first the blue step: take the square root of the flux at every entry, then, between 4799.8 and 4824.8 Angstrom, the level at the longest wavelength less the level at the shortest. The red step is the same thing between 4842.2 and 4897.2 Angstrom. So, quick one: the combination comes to 1.5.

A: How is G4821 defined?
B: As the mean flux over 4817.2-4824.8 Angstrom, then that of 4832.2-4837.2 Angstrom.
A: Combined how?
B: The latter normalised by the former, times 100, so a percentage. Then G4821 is 91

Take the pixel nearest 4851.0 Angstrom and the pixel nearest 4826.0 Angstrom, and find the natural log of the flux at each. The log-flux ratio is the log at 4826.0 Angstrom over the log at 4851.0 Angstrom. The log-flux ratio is 1.01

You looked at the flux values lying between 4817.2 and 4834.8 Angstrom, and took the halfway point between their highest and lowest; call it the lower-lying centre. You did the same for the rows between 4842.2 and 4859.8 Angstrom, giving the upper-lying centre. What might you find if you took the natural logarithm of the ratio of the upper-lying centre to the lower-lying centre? -0.10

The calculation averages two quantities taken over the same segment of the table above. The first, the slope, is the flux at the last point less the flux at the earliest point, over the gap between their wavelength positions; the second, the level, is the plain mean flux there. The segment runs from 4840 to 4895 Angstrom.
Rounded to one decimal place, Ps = 9.2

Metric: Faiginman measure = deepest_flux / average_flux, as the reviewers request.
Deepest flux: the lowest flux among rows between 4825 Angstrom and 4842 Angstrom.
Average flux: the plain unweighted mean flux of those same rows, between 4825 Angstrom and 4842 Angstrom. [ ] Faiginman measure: 0.913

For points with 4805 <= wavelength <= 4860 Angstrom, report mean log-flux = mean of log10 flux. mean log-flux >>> 1.28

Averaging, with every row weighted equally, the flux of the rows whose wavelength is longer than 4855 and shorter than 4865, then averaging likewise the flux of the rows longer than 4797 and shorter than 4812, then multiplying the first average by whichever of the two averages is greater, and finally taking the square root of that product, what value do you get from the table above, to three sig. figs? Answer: 17.6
